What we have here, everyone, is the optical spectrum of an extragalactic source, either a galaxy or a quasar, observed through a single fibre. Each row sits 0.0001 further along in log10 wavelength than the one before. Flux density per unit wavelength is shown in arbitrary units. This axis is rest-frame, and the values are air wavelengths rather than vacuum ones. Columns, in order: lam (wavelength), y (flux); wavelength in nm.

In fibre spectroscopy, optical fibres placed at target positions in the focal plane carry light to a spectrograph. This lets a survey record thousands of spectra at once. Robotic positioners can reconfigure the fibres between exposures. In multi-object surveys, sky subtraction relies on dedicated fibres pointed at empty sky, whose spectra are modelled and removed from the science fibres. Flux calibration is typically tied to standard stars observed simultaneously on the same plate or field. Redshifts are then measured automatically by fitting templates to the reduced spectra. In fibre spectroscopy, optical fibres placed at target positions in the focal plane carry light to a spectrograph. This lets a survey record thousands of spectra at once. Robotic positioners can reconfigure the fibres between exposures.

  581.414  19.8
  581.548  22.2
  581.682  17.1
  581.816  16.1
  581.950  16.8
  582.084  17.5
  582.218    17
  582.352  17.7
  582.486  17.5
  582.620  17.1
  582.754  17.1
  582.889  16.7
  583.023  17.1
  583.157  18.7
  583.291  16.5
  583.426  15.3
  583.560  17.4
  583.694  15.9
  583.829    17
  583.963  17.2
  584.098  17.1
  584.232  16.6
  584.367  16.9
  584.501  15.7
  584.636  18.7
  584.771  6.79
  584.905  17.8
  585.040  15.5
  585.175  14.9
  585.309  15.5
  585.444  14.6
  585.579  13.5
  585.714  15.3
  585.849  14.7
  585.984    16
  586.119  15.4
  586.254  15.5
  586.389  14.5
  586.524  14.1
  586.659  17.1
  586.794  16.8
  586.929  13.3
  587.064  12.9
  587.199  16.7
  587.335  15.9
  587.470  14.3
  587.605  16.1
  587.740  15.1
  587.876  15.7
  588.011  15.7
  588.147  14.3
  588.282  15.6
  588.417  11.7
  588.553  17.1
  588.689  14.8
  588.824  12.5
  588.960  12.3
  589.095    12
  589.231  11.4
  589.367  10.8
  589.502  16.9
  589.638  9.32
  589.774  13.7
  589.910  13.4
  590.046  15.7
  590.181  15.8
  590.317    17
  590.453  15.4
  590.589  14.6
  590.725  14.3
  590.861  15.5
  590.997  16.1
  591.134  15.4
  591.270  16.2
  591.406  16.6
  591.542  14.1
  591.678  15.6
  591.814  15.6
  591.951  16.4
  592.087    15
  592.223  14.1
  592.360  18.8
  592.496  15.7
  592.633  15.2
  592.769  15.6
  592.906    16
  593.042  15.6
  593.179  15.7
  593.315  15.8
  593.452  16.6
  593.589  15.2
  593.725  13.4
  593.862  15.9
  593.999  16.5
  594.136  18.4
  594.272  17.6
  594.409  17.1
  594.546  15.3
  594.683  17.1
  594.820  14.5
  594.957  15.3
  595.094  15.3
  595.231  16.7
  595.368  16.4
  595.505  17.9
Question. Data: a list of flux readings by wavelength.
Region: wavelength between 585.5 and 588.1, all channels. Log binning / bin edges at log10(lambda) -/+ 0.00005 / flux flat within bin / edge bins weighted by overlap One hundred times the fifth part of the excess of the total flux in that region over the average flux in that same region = 5468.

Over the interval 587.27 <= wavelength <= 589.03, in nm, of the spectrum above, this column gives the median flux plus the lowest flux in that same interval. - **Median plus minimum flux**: 26.8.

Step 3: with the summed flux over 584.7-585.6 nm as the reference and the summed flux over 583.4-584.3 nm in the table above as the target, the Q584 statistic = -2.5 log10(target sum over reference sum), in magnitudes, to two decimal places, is -0.18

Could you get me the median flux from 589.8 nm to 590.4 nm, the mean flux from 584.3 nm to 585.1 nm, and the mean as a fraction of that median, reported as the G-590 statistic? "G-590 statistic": 0.97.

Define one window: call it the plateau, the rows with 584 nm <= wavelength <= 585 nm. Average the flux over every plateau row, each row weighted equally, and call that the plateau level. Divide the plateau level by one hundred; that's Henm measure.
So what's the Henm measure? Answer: 0.157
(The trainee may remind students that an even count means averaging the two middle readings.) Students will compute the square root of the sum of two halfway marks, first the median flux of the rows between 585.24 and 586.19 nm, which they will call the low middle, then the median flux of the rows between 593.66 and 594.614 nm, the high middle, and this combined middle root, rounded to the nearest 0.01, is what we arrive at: 5.64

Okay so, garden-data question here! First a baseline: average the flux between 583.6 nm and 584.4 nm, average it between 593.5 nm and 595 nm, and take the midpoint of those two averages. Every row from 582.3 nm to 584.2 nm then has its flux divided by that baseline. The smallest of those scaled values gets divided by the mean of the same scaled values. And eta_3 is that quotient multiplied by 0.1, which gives 0.0899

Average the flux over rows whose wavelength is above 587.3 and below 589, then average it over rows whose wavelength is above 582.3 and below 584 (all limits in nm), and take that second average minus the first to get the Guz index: 2.3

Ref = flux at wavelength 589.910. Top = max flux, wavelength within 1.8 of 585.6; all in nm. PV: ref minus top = -5.3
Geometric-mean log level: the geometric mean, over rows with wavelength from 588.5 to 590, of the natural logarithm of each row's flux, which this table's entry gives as 2.55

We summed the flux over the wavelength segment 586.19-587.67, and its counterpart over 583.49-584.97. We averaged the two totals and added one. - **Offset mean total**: 173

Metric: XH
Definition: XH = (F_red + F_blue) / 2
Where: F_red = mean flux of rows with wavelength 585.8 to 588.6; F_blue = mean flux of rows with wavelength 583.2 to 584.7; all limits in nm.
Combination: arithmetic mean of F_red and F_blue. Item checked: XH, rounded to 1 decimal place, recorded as 16.0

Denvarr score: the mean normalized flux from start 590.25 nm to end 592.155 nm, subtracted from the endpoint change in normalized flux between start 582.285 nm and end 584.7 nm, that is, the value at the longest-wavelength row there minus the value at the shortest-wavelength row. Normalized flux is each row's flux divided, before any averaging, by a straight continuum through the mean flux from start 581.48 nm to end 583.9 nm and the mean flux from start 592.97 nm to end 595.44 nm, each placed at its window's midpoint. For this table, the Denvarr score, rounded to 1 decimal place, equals -0.9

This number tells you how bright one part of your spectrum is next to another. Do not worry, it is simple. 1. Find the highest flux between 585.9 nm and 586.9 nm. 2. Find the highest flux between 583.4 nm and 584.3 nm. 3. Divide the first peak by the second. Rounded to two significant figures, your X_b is 0.98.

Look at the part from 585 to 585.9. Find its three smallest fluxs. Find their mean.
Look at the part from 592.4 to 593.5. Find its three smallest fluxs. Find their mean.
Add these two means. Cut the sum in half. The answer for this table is 14.9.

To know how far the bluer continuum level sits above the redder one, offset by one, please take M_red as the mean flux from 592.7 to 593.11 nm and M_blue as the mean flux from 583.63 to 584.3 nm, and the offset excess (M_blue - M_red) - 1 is 0.0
